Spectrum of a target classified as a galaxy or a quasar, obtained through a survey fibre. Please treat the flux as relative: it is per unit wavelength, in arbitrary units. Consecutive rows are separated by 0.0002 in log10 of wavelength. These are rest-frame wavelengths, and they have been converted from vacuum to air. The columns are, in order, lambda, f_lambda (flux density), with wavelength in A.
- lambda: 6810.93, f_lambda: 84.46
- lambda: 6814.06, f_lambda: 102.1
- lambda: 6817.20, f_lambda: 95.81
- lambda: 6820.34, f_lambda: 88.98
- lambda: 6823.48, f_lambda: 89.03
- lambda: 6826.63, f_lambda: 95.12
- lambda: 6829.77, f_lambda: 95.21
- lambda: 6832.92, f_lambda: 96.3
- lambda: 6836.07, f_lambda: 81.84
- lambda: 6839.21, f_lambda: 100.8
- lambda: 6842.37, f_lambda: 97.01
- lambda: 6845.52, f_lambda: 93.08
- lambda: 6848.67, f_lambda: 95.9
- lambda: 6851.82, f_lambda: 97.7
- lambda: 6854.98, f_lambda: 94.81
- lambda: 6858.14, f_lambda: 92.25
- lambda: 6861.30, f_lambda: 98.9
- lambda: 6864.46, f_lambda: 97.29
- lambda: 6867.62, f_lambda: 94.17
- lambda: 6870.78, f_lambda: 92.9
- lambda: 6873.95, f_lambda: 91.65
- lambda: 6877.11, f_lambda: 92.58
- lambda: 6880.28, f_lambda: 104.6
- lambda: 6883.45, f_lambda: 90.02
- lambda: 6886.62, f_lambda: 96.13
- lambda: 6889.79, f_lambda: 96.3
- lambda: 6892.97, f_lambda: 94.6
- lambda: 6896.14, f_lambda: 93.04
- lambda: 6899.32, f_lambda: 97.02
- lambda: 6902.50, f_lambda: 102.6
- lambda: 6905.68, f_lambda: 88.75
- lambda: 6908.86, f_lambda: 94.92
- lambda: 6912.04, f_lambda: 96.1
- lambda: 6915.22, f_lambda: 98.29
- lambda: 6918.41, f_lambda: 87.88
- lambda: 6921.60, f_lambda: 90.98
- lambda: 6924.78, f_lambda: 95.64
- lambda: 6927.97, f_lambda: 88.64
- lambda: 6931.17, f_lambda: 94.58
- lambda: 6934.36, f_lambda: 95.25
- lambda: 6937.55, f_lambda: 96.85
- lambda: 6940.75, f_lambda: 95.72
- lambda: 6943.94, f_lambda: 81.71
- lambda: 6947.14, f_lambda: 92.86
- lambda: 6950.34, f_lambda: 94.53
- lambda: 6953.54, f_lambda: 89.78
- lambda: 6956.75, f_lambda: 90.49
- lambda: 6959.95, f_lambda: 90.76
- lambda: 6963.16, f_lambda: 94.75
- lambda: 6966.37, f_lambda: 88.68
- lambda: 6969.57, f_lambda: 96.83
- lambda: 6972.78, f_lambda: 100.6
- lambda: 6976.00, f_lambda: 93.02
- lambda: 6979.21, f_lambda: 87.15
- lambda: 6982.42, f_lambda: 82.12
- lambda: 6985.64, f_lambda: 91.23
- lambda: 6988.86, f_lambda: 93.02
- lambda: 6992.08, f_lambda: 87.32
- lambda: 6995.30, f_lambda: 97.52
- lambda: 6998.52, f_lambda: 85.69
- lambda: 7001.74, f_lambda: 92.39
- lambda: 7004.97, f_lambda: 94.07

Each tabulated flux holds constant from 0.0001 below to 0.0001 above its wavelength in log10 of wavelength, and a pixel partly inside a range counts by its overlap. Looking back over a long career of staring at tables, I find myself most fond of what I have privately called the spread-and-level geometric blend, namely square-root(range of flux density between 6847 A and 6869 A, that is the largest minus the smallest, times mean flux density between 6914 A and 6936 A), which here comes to 25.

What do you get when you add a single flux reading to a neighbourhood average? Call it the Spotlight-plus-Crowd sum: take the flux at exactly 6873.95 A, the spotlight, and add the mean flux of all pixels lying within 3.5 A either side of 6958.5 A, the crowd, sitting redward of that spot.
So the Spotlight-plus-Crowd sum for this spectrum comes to 182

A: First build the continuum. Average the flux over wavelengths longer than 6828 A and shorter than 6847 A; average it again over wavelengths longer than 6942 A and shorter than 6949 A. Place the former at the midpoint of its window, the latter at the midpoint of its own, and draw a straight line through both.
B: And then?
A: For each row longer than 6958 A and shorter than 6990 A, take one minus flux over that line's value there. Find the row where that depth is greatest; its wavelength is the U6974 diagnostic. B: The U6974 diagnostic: 6982.42 A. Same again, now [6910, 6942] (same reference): 6918.41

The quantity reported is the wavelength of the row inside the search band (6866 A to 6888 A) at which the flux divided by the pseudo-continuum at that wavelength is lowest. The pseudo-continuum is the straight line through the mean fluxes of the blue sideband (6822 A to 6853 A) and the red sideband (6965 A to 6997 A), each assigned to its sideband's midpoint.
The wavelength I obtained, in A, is 6883.45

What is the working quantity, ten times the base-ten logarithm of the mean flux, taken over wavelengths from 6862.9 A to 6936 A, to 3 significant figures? 19.8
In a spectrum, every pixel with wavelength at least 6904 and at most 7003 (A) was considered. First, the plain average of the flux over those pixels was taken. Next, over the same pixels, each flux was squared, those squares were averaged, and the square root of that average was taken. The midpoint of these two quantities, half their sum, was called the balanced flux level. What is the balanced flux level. 92.1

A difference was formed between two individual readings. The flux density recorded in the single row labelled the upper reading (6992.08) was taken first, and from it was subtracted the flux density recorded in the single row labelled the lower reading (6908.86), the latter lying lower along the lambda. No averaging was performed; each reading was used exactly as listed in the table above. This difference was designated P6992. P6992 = -7.6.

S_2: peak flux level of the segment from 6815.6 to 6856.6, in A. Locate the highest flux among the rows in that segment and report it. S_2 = 100.8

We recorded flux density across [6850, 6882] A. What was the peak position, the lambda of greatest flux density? 6880.28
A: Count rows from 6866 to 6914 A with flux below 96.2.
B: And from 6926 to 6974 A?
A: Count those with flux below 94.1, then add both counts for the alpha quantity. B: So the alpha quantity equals 18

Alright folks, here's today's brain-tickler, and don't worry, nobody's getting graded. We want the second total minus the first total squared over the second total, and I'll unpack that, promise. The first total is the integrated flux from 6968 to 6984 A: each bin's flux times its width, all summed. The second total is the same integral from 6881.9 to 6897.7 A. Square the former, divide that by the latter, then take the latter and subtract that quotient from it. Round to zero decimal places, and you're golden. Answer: 29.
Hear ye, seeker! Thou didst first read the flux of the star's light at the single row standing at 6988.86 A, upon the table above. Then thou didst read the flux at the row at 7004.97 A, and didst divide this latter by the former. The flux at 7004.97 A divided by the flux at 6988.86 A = 1.01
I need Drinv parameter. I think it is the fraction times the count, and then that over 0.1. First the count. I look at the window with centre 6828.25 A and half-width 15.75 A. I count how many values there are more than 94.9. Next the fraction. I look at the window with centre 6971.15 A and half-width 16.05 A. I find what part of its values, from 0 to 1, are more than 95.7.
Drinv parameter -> 14.0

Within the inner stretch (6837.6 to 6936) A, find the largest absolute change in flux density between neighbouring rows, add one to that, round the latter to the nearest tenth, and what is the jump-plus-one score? 15.6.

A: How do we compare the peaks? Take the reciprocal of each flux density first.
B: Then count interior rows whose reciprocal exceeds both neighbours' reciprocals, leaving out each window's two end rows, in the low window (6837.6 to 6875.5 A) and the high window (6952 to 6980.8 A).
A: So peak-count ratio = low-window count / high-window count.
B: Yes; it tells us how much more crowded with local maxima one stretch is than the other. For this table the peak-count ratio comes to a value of 2.0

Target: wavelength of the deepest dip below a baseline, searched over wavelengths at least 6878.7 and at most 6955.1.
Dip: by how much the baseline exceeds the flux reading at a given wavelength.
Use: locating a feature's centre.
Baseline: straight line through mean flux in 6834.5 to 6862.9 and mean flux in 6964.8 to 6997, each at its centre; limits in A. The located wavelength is 6943.94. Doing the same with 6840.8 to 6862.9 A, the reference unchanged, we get 6858.14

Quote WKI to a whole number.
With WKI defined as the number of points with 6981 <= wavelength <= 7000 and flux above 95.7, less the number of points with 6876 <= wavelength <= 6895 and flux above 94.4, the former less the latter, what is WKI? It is -3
